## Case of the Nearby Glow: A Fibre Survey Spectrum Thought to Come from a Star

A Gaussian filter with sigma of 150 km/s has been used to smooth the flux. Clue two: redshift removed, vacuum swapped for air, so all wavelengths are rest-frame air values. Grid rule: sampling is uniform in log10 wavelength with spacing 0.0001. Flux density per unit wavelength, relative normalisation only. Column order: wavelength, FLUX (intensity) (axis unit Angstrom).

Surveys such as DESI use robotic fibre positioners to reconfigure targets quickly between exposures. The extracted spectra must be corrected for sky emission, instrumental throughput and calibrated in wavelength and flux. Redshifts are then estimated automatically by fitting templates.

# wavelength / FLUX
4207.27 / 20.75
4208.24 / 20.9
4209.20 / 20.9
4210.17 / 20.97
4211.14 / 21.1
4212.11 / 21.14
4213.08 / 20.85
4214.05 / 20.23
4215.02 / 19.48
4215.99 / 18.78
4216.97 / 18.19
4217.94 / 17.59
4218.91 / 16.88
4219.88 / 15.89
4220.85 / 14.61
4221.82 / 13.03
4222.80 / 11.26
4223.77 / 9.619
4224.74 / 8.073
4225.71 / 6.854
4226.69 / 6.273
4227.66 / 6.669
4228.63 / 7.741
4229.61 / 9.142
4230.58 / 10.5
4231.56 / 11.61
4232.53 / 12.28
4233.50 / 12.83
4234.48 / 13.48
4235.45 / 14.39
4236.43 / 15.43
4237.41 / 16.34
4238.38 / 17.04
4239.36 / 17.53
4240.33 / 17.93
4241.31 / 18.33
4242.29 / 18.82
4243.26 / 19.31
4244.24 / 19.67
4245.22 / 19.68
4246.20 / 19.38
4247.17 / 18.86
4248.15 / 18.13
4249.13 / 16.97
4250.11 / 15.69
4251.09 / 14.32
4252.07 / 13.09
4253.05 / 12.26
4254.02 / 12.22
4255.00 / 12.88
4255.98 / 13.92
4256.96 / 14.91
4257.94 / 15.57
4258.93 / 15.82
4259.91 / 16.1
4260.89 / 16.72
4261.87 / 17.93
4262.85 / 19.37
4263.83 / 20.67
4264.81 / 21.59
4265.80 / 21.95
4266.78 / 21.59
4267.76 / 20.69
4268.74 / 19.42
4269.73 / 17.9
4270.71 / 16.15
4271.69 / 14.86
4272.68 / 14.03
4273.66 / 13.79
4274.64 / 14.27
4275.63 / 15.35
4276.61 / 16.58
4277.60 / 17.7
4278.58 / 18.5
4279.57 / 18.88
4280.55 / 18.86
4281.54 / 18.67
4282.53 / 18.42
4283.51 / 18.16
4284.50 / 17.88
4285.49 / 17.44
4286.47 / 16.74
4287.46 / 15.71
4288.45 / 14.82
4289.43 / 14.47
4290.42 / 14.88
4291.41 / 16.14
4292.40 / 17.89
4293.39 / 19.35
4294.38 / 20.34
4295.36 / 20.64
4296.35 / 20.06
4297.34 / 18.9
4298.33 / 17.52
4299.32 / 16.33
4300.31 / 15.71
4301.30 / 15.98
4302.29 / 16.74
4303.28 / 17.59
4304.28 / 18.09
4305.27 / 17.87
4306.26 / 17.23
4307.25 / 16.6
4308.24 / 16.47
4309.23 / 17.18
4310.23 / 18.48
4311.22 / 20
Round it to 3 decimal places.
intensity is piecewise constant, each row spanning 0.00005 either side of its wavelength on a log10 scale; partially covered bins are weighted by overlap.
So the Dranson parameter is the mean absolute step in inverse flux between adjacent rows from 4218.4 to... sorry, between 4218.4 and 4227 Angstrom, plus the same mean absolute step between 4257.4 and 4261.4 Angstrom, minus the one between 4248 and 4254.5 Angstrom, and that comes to 0.010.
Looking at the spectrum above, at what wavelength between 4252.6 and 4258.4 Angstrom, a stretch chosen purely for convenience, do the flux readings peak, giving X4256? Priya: 4257.94 Angstrom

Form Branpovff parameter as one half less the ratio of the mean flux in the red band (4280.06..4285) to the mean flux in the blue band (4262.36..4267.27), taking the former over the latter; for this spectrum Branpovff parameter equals -0.37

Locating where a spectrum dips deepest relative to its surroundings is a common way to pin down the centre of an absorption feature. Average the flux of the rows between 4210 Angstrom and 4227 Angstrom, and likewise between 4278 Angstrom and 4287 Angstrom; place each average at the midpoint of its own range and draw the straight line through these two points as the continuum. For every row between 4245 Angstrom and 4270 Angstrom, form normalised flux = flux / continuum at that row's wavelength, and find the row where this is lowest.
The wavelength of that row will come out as 4254.02 Angstrom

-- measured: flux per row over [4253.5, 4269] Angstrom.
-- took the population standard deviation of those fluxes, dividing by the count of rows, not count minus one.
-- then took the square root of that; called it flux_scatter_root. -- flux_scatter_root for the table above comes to 1.8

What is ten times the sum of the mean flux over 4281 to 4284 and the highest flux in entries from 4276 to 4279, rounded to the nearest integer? 369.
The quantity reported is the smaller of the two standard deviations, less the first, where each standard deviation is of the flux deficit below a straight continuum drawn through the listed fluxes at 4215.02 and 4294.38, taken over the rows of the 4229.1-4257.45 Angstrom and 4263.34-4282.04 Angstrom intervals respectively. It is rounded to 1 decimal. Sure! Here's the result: -0.3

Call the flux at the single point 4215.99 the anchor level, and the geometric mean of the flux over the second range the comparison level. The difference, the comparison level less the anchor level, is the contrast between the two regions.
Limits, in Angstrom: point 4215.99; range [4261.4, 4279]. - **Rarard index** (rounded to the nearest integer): -1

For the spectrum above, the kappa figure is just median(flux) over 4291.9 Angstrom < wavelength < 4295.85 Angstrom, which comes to 19.8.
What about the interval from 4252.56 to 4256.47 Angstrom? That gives 12.6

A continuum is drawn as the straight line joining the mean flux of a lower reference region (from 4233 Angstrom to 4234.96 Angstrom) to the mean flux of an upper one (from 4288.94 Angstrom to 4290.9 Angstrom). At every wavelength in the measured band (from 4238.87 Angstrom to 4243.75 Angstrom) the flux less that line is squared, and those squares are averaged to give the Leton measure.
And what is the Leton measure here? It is 26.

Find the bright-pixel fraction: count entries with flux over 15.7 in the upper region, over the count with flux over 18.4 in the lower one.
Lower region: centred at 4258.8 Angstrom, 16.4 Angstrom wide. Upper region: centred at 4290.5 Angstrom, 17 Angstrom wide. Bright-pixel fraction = 2.8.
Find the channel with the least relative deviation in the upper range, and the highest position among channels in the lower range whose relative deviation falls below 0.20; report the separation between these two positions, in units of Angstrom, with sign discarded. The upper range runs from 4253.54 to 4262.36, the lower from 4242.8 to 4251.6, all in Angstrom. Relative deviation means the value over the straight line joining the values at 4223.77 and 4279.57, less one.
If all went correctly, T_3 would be 2.9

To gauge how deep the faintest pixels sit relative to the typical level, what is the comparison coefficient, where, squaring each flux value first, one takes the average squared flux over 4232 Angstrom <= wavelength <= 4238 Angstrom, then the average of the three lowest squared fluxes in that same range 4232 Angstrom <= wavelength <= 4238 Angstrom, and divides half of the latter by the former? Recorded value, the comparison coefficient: 0.41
